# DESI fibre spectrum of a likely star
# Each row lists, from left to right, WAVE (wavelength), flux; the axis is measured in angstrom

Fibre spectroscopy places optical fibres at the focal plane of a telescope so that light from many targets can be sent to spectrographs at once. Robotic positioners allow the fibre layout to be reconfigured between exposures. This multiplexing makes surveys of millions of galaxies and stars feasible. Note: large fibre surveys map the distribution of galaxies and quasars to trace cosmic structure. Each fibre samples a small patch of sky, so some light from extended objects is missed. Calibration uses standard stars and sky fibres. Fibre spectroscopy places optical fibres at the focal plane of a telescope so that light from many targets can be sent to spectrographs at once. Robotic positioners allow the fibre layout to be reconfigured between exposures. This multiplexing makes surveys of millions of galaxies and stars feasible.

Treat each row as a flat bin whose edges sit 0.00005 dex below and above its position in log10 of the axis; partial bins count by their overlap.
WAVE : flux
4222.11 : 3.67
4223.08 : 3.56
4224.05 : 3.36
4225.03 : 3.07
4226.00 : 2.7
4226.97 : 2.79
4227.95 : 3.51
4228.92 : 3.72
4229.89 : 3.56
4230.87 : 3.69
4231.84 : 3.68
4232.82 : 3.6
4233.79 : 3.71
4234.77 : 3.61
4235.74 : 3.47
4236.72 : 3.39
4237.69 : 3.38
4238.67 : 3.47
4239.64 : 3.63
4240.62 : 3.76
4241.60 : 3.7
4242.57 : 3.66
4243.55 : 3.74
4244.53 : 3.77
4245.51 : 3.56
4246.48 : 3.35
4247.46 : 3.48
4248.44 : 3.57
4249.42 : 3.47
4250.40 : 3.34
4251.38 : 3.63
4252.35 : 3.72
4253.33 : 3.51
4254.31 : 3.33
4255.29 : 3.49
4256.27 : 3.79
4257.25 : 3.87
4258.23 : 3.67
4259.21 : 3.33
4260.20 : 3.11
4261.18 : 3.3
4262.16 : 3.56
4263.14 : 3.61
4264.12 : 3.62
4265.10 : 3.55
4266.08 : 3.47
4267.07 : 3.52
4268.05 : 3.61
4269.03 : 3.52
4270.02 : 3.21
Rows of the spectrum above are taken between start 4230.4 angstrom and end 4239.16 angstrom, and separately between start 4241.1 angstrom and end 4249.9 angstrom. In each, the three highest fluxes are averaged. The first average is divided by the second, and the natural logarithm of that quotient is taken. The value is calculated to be -0.012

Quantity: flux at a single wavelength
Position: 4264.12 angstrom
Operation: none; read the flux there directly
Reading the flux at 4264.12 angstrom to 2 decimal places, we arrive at 3.62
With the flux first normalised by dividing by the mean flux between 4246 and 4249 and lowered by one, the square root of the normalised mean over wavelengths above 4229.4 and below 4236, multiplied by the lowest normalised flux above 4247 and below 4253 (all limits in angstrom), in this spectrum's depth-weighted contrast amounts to -0.008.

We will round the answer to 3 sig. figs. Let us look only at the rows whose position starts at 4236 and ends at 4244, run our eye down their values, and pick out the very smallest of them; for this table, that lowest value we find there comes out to 3.38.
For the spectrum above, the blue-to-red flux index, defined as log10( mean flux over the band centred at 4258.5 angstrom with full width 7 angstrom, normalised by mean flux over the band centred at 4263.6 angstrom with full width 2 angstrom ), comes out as -0.01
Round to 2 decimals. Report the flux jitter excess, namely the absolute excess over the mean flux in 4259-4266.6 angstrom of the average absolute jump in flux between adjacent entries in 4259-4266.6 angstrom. 3.32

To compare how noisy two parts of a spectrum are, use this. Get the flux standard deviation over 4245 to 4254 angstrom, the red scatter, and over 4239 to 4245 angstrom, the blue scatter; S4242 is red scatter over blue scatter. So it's 2.2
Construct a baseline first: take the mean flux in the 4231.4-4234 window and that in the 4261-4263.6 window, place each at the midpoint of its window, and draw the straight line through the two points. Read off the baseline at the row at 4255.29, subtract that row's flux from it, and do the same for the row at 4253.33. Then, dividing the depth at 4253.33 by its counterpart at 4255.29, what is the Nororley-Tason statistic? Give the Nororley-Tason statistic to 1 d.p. 0.8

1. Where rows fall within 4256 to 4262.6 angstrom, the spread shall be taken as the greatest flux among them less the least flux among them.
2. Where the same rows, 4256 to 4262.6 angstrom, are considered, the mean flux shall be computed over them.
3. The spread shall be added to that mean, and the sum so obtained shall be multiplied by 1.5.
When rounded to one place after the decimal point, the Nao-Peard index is 6.4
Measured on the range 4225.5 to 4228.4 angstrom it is 5.7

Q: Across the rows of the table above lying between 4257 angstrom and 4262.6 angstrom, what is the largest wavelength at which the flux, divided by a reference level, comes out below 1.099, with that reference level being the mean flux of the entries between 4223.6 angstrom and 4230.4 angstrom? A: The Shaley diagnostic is 4262.16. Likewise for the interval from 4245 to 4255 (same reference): 4254.31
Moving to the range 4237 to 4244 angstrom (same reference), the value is 4238.67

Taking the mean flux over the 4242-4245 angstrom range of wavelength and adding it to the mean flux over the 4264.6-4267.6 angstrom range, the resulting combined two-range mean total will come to 7.24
